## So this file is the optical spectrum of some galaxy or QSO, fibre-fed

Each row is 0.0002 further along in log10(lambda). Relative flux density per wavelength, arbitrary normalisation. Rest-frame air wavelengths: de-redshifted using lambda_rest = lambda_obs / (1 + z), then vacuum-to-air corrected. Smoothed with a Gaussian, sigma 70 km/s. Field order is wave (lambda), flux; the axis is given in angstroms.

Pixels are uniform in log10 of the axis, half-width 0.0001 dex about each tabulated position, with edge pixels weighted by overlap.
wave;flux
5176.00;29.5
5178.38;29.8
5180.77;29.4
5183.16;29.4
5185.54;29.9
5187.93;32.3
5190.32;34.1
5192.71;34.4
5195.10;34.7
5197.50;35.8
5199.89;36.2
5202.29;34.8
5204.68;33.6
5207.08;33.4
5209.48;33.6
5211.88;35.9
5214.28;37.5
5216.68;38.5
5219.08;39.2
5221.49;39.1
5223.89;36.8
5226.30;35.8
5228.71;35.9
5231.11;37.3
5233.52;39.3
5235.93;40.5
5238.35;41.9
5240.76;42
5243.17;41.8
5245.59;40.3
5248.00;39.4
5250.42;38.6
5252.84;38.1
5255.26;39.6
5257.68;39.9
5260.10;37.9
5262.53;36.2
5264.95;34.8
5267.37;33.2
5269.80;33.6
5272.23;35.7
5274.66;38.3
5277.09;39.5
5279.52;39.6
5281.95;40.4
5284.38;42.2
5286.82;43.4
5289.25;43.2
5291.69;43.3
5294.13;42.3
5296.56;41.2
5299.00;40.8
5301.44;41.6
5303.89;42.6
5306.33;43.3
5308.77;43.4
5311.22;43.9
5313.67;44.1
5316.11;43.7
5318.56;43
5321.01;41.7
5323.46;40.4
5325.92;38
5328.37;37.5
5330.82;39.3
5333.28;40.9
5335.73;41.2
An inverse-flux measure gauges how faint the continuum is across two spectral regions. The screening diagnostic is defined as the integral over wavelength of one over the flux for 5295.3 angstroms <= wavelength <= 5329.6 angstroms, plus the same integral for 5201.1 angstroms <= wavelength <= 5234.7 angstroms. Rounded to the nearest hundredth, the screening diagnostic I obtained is 1.75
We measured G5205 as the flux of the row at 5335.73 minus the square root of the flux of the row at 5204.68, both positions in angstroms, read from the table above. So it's 35.4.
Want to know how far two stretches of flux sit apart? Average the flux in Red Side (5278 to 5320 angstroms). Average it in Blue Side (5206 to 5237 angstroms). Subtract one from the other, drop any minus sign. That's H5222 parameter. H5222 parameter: 5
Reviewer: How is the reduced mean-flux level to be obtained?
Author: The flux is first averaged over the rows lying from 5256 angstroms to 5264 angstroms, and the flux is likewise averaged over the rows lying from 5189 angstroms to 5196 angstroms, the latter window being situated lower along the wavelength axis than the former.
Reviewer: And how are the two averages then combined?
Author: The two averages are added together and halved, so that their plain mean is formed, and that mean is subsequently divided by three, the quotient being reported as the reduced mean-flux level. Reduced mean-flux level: 12.1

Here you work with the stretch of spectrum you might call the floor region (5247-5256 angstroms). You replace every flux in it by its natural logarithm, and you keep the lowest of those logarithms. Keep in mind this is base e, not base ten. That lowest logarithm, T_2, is 3.64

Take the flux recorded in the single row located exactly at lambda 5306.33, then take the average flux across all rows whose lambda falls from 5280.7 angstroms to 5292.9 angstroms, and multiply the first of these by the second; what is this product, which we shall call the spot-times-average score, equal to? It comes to 1840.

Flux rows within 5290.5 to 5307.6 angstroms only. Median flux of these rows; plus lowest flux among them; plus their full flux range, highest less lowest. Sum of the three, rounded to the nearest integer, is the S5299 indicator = 86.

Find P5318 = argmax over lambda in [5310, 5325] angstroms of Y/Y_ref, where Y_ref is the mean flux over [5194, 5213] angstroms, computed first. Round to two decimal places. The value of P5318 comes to 5313.67 angstroms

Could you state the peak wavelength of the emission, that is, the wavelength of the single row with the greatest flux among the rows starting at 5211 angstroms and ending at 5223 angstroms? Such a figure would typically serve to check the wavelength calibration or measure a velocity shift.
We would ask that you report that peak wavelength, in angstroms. 5219.08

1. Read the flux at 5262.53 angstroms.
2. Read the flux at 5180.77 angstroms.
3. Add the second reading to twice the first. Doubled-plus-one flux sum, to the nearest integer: 102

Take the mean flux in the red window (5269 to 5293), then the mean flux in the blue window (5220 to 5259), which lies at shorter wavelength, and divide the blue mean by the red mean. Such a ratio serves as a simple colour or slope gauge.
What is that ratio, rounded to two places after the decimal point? 0.98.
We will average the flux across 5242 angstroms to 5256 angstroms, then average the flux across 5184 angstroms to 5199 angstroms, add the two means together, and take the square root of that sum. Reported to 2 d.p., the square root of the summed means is 8.55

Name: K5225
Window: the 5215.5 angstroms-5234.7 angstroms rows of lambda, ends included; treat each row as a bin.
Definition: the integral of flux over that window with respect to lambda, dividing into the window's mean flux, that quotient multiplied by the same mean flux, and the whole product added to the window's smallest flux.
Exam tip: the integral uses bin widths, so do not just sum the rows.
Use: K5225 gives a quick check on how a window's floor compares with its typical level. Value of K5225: 38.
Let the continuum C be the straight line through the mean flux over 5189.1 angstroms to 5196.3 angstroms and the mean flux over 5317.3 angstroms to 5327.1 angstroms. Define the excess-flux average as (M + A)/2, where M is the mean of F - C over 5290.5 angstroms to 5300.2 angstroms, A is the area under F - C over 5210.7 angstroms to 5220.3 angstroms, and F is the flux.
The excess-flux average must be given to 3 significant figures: 12.1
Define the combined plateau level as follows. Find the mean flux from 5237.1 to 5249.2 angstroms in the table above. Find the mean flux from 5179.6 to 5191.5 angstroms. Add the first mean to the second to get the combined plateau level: 72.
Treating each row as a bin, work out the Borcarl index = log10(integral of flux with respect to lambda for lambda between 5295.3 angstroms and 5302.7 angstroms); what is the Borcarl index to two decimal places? 2.48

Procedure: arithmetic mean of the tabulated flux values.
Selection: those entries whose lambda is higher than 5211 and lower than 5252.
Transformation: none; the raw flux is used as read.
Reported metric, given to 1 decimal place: 38.8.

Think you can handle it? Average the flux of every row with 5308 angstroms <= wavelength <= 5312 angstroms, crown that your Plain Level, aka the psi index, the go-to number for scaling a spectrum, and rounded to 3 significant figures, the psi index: 43.6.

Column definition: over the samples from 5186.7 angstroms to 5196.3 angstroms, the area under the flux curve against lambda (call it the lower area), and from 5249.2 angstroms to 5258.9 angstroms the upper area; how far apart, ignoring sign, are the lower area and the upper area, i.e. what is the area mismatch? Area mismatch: 54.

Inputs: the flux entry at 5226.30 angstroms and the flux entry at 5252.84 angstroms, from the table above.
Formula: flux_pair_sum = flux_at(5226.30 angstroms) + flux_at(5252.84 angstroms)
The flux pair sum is 74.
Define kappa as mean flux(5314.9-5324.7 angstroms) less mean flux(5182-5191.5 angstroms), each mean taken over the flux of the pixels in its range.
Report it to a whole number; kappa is 11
